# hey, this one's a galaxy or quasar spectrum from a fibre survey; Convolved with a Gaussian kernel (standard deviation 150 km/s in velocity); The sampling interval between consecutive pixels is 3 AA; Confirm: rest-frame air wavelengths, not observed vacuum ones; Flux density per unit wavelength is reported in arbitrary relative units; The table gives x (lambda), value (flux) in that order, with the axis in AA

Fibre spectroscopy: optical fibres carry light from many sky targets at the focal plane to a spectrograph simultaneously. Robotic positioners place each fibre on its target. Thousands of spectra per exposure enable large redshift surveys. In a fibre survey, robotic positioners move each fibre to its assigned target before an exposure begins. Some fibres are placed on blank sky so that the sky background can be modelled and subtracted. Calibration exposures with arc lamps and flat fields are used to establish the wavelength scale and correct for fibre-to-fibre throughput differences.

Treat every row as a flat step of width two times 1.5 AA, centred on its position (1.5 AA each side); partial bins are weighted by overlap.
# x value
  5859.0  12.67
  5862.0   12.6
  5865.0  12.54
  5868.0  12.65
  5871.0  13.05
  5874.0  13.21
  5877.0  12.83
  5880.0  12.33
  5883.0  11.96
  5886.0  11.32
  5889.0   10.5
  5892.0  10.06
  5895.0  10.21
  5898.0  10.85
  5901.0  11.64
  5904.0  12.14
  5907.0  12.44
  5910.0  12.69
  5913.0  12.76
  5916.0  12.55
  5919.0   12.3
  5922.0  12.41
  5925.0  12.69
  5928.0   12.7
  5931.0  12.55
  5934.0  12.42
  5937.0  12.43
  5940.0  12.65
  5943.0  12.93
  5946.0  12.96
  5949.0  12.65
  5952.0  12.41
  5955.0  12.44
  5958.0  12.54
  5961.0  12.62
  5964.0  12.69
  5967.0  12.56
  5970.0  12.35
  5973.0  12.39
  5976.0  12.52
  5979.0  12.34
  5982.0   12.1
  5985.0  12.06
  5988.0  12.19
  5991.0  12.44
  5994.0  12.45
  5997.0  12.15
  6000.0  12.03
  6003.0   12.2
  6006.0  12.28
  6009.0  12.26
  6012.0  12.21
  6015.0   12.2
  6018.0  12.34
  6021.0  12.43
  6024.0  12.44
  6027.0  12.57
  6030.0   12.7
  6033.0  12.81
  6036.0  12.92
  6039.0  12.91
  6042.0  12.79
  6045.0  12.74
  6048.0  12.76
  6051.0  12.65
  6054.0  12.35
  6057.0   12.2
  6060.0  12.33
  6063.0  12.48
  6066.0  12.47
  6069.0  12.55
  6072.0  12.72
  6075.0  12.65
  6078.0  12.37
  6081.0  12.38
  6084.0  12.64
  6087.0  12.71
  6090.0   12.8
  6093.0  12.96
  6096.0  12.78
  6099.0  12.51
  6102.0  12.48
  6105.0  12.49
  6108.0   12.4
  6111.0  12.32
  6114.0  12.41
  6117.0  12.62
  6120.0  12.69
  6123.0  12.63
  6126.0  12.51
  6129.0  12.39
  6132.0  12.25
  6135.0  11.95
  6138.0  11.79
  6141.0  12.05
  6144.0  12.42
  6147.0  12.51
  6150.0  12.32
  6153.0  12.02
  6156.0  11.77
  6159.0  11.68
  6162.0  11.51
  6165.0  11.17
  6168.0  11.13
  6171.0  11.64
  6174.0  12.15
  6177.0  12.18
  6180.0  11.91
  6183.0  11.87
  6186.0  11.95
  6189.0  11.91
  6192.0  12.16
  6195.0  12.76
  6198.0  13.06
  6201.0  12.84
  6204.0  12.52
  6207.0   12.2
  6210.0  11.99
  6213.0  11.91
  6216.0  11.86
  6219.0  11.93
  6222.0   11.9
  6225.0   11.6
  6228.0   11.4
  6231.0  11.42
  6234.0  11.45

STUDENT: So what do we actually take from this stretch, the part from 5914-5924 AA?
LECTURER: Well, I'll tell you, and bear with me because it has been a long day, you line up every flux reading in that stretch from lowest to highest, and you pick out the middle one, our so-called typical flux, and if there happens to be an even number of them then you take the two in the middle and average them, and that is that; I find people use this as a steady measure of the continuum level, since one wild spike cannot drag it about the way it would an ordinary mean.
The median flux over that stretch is 12.4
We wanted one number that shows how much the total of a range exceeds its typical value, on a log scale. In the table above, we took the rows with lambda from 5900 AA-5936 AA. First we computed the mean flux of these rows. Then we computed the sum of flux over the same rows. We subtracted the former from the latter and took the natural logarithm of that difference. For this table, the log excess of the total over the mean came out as 4.9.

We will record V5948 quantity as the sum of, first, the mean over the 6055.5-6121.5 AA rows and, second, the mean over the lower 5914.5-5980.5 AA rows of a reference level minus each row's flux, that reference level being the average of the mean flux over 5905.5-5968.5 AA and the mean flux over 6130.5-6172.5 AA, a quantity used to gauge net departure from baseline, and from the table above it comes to -0.6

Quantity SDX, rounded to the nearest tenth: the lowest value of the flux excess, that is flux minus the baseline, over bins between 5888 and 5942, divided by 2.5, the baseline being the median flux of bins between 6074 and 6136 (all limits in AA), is -1.0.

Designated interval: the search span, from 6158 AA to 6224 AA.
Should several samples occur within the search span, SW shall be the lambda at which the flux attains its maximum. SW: 6198.0 AA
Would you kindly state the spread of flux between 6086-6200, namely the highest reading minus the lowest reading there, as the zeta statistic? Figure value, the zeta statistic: 1.9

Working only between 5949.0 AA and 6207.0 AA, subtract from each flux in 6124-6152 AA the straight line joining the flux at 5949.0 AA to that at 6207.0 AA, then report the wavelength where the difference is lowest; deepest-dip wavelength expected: 6138.0 AA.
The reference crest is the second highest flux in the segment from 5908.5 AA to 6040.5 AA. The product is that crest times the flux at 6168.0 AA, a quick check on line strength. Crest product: 144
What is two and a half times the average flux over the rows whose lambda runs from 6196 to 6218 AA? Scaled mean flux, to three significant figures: 30.9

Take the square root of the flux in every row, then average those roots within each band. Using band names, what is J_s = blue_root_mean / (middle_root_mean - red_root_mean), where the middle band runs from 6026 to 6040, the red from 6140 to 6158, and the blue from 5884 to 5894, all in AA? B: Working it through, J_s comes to 38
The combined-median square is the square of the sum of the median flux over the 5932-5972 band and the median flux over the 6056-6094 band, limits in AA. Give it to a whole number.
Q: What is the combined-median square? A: 631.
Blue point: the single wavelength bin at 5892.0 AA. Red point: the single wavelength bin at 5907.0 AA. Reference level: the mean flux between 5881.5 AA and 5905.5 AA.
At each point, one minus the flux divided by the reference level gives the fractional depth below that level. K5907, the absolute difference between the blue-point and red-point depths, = 0.21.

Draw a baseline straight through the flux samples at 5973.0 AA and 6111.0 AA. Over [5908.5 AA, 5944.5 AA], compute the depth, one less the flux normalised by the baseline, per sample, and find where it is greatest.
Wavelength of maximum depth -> 5919.0 AA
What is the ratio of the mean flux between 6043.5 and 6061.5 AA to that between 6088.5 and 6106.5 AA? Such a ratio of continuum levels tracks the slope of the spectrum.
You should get 0.99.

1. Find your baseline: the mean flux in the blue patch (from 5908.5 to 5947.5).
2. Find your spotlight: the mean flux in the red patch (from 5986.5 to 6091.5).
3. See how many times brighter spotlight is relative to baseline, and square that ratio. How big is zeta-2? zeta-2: 0.980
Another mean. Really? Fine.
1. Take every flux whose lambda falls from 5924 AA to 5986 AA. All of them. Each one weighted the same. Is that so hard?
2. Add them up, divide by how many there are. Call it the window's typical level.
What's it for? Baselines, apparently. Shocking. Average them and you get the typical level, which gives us 12.5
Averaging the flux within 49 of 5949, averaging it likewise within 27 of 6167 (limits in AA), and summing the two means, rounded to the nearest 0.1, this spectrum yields 24.4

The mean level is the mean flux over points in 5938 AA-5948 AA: 12.8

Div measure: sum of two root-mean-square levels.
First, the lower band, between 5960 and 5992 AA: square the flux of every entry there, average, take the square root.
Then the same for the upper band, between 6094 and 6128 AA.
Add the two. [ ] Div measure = 24.9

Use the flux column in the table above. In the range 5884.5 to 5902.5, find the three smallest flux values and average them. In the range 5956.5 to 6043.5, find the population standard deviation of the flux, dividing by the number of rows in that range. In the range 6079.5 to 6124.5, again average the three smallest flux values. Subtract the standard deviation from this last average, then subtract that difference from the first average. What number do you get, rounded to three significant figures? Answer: -1.86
